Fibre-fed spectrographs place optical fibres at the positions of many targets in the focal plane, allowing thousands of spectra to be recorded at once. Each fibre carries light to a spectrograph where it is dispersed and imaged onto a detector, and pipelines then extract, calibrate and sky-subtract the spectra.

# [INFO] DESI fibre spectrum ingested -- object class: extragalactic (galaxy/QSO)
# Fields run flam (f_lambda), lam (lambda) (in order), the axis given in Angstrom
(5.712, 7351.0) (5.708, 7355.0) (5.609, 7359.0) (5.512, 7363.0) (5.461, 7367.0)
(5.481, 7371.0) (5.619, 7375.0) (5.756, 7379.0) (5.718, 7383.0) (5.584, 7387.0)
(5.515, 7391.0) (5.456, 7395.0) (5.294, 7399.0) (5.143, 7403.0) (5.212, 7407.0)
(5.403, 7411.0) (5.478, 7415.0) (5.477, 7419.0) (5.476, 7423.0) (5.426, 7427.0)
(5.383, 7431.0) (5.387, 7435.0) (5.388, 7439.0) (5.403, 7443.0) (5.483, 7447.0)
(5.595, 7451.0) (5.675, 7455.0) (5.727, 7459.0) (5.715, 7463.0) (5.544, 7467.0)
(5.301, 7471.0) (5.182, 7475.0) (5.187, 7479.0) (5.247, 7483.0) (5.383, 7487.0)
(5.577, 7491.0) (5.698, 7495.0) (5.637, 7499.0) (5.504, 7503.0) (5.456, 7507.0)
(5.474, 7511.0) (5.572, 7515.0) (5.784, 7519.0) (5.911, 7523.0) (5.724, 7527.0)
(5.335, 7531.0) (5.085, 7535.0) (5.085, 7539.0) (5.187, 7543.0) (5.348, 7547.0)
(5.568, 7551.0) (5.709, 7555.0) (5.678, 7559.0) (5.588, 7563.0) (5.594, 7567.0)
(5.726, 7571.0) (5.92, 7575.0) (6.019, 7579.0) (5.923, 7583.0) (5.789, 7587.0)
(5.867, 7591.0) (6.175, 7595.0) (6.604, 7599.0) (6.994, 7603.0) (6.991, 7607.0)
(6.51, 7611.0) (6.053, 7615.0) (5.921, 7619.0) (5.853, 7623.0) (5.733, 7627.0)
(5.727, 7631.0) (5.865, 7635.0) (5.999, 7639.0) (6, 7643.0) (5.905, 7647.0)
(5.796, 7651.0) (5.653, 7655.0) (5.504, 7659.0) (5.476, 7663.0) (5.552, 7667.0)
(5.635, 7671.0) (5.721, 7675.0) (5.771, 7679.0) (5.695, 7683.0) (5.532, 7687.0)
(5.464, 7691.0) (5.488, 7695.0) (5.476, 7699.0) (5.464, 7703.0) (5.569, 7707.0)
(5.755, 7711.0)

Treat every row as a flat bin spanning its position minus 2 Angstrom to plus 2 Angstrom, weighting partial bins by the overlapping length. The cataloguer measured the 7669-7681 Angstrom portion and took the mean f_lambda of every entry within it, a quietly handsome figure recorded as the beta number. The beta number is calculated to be 5.71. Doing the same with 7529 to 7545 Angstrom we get 5.17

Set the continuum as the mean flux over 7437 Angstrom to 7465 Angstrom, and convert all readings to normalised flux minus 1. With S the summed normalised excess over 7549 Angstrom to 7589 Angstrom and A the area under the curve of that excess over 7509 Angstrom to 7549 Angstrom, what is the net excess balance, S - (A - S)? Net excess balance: 1.5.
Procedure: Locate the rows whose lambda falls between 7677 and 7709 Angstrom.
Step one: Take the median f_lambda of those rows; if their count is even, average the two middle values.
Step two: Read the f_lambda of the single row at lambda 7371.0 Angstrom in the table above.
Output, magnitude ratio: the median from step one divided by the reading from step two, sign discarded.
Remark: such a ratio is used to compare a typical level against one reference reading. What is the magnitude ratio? 1.01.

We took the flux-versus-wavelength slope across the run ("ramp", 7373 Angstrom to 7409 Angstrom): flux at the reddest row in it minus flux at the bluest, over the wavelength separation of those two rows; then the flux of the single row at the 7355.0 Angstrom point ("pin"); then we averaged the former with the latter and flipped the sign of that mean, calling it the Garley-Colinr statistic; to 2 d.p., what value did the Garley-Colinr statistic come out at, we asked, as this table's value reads -2.85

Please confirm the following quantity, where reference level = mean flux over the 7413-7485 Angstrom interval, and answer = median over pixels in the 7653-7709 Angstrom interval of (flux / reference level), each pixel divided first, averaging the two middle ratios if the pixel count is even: 1.02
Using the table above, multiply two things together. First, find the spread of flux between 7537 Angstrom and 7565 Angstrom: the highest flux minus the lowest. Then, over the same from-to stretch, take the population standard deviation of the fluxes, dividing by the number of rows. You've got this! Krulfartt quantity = 0.14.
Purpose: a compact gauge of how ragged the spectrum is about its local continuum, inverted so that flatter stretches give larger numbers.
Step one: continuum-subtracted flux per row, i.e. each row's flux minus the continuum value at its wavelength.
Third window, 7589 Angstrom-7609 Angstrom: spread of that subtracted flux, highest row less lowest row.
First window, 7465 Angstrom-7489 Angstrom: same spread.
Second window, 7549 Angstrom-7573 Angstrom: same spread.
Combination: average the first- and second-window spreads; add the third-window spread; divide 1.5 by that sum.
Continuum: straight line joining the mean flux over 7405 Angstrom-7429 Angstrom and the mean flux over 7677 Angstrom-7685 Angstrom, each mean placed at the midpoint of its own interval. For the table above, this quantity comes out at 1.1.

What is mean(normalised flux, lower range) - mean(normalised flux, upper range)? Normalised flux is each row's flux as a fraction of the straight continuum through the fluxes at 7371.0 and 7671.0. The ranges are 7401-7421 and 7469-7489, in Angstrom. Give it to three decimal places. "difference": 0.021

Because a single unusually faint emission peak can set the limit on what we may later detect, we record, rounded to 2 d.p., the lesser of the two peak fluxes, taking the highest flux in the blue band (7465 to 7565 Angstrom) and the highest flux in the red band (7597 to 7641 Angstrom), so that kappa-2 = 5.91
